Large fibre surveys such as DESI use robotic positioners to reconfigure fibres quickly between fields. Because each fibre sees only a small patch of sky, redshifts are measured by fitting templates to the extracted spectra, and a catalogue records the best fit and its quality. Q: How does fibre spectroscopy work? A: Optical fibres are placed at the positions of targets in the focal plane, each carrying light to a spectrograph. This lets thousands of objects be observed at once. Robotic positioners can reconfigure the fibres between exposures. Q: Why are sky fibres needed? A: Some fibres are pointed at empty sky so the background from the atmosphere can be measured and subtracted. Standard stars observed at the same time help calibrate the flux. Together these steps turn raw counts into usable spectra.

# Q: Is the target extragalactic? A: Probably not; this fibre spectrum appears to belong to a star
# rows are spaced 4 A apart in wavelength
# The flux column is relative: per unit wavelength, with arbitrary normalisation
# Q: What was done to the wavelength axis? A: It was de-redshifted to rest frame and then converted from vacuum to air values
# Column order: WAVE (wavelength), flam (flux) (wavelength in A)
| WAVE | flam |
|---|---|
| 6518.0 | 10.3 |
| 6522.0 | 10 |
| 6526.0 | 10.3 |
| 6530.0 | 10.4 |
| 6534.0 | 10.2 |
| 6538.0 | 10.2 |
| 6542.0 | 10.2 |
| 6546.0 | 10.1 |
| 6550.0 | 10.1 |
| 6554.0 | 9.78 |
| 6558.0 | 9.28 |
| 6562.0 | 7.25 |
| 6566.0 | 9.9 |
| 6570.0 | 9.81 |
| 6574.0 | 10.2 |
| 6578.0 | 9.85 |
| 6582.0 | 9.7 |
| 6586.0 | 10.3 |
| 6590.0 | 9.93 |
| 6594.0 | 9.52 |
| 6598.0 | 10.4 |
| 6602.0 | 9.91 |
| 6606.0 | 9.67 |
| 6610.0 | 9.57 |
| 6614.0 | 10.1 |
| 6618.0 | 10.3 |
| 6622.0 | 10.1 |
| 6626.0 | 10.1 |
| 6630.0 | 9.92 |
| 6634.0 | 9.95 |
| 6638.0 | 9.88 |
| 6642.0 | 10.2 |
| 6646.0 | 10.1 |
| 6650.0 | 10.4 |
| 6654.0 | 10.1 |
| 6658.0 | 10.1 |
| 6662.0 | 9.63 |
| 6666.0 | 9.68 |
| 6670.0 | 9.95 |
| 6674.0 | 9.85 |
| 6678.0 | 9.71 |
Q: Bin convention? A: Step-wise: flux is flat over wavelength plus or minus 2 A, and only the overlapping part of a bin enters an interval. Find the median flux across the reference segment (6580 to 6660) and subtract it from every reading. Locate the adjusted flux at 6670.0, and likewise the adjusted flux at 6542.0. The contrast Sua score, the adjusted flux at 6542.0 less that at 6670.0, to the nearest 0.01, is 0.25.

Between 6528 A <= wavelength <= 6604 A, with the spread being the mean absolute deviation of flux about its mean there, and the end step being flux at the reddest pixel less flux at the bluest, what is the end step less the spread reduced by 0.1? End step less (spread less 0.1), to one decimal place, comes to -0.8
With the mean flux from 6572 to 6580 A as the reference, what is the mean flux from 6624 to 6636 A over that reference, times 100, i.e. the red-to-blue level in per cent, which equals 100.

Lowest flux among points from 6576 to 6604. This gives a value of 9.52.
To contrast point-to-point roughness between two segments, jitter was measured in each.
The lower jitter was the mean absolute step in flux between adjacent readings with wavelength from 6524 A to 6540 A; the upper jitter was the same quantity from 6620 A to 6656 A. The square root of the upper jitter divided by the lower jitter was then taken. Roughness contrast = 1.3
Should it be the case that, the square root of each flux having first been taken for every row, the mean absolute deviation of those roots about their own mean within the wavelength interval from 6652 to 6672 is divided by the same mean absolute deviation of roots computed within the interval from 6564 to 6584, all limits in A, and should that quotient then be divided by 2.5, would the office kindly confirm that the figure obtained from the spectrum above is 0.6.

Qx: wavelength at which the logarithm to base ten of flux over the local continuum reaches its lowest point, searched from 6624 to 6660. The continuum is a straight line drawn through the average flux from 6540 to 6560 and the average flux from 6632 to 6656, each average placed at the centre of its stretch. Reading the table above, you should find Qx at 6638.0 A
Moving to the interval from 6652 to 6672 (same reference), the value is 6662.0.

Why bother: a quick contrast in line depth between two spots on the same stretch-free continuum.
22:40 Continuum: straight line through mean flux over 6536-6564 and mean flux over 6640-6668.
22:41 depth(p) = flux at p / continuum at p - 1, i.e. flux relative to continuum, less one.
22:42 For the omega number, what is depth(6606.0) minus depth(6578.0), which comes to -0.031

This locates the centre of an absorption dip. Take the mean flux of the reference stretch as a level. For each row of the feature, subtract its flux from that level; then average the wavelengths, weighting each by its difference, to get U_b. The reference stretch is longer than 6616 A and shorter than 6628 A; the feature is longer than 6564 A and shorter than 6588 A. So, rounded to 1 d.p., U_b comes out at 6573.9 A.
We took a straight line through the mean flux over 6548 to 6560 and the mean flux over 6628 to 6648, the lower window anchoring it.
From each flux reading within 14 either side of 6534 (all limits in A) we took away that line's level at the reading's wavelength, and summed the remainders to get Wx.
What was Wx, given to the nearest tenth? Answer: 3.8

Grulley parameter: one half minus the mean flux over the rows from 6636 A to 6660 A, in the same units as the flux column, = -9.63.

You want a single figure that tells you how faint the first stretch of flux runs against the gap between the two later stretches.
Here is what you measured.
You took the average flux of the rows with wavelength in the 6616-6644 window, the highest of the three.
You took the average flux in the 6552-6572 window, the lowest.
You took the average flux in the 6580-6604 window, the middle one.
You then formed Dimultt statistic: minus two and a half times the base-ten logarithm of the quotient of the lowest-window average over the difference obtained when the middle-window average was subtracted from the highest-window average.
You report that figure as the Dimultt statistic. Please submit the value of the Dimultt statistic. -4.9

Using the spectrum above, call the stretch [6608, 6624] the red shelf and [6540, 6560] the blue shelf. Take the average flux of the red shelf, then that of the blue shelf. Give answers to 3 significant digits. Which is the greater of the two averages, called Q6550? 10.0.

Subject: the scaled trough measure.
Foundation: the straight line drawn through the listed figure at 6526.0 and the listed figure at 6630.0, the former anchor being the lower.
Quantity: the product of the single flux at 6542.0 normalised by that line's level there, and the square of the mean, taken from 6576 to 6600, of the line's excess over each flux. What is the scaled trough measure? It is 0.0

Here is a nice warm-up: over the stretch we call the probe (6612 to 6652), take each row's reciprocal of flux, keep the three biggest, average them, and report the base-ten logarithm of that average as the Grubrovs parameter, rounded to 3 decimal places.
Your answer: -0.996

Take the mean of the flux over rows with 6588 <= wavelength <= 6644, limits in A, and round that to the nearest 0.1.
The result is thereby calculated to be 10.0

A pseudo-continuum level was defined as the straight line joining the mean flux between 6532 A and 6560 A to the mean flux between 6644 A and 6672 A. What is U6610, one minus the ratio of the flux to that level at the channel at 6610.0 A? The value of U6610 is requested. 0.04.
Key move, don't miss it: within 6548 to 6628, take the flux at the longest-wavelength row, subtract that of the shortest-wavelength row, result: 0.00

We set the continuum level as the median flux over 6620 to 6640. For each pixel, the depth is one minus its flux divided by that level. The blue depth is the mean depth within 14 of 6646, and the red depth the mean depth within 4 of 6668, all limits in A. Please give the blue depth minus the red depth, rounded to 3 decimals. -0.029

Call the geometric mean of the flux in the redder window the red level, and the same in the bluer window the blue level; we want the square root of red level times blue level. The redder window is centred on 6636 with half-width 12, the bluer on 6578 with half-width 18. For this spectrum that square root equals 9.79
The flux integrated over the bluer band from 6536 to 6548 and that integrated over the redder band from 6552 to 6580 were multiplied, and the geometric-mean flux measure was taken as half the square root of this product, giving 90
